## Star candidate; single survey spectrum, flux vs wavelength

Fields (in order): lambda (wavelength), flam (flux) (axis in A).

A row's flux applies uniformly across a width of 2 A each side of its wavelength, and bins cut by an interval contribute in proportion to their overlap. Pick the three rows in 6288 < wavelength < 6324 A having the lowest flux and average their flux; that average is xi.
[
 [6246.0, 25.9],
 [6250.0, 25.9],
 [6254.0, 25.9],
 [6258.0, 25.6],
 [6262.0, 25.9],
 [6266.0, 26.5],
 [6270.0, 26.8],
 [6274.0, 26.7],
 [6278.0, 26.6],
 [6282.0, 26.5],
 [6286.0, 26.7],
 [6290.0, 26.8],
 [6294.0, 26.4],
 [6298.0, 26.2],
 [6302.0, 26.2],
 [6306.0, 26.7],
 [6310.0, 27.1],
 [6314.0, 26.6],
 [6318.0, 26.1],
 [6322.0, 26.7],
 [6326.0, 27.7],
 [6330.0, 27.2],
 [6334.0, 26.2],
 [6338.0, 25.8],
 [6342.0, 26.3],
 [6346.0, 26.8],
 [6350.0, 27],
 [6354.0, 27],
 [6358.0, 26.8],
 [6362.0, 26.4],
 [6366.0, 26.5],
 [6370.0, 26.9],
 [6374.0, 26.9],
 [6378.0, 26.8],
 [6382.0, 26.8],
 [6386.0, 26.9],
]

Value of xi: 26.2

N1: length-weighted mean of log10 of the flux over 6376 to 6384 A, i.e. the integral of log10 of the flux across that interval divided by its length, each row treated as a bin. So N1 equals 1.43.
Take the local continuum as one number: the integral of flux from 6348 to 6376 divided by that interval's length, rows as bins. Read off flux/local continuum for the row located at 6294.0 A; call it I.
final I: 0.99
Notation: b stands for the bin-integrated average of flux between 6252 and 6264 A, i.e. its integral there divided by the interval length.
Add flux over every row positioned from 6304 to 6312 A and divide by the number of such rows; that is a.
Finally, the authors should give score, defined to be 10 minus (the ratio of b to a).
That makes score 9.04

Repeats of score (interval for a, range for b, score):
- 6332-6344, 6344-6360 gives 8.97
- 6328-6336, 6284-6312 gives 9.00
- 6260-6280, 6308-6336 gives 8.99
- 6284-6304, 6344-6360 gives 8.98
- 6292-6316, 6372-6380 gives 8.99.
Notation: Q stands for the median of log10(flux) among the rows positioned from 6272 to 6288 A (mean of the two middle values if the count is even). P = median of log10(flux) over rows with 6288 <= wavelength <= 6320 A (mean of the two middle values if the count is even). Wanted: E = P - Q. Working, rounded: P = 1.423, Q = 1.43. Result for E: -0.0025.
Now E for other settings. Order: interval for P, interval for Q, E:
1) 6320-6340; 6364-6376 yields -0.0032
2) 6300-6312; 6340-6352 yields -0.0016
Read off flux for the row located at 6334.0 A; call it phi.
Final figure 26.2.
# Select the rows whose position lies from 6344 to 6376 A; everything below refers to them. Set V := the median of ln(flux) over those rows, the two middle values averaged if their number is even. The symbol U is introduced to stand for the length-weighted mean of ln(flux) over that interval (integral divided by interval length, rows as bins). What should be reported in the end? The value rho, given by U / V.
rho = 0.999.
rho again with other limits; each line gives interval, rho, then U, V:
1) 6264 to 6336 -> 1.000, 3.28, 3.28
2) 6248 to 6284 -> 0.997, 3.27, 3.28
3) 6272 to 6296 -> 1.000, 3.28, 3.28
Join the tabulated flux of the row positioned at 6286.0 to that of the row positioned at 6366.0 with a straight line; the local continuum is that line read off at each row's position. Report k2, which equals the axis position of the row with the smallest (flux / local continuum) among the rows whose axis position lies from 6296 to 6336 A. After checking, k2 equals 6318.0 A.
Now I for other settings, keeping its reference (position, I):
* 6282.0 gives 0.99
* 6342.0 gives 0.98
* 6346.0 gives 1.00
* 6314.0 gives 0.99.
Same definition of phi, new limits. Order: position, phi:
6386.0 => 26.9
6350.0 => 27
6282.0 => 26.5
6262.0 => 25.9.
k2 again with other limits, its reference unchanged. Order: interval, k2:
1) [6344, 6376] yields 6362.0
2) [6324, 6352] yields 6338.0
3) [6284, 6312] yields 6298.0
